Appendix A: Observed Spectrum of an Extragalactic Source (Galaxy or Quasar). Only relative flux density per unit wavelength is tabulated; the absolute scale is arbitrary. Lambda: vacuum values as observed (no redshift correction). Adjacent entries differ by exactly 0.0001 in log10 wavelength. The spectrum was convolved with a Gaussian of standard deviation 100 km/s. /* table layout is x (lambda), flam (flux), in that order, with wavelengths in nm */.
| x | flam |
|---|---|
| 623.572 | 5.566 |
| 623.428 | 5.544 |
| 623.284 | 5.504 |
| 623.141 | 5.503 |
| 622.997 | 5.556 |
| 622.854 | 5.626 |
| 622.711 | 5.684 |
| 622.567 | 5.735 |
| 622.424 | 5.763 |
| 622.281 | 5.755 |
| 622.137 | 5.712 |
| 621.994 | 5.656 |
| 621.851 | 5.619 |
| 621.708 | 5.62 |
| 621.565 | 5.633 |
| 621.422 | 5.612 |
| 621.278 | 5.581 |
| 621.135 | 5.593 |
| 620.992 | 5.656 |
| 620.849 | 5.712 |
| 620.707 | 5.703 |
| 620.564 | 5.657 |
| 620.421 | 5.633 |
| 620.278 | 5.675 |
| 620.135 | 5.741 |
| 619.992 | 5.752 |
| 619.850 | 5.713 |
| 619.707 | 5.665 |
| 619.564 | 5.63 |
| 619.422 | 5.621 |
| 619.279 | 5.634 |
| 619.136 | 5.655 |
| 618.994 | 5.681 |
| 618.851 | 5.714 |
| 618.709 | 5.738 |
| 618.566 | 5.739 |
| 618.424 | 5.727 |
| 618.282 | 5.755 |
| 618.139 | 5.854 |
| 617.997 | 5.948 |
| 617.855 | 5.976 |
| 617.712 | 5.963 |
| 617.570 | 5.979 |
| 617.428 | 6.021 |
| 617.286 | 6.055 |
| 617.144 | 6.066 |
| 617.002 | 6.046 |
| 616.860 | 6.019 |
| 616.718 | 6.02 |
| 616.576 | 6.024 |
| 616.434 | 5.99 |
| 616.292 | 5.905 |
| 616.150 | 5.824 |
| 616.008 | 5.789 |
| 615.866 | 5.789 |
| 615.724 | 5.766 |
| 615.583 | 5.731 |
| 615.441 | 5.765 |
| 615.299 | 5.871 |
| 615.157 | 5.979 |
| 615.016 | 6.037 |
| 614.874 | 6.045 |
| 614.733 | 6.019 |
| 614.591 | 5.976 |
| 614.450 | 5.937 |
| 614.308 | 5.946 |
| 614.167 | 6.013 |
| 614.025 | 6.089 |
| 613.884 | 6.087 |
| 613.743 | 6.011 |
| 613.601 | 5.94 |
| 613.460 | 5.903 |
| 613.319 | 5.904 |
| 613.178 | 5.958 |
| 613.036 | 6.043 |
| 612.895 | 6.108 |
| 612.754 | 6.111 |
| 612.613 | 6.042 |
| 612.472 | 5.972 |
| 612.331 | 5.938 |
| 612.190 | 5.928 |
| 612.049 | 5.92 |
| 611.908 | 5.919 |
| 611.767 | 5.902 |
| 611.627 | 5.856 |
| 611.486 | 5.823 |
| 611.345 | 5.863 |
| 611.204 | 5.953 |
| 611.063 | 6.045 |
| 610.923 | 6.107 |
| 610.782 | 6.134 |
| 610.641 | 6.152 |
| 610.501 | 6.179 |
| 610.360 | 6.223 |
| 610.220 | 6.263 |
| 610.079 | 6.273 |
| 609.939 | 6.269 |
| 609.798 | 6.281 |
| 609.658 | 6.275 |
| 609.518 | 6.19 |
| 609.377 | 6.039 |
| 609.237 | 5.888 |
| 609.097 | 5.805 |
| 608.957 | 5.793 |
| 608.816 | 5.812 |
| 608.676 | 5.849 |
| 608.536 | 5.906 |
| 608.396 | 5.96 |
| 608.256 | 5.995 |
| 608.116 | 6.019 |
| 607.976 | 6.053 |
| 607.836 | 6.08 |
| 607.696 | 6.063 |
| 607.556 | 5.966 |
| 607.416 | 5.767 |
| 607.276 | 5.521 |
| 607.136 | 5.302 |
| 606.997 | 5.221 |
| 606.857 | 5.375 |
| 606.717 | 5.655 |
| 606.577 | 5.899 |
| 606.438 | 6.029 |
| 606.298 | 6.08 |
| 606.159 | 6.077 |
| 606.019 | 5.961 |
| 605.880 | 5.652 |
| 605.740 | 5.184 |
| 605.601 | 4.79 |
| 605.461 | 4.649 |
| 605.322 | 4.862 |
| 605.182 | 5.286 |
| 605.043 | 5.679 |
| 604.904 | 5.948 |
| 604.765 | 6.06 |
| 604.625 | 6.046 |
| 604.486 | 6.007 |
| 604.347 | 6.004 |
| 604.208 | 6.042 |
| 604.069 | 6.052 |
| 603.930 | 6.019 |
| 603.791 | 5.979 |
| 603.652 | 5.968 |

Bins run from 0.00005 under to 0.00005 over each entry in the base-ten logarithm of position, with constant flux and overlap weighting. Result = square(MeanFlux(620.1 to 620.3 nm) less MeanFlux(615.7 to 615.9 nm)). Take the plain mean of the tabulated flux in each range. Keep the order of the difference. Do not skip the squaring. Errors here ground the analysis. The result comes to 0.005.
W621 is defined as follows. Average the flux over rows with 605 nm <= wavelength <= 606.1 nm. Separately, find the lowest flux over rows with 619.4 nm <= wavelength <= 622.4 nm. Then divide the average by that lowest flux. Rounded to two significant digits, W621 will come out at 0.94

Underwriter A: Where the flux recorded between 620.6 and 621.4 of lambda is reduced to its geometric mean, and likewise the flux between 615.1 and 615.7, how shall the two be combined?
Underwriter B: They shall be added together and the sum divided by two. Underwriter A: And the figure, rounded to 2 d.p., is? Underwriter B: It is 5.74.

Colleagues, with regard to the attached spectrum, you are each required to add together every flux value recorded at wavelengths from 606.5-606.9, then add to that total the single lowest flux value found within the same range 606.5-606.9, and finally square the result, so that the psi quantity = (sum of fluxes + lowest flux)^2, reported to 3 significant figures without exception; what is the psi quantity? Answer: 497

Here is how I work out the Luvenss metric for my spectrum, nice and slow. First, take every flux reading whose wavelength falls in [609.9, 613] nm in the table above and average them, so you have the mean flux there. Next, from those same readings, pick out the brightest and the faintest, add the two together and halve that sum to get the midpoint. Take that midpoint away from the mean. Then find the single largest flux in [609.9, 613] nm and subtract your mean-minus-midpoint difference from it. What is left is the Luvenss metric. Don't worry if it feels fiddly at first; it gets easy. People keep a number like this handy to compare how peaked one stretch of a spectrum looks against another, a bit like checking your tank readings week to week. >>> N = 6.28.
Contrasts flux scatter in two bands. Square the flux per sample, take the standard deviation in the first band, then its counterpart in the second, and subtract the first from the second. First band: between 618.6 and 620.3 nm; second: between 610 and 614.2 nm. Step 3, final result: 1.0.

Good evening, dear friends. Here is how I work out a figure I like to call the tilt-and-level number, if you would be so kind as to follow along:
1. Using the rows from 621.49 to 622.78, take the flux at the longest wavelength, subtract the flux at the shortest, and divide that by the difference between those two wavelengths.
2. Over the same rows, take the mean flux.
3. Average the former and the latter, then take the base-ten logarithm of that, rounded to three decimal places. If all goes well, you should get 0.457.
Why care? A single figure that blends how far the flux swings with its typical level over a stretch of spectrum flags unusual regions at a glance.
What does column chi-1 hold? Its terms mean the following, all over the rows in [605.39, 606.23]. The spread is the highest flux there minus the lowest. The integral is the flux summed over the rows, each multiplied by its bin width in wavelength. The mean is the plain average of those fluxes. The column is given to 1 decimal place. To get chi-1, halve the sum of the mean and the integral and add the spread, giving 6.4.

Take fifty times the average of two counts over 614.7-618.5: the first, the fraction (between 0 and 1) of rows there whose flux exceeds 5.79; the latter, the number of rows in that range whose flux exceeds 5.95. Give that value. 394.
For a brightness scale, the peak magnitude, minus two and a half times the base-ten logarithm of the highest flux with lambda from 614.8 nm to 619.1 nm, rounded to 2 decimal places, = -1.96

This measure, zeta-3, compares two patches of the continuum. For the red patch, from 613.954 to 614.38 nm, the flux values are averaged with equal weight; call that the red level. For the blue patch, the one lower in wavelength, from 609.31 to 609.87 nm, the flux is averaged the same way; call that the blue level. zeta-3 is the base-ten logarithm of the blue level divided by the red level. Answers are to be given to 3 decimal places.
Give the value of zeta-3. 0.013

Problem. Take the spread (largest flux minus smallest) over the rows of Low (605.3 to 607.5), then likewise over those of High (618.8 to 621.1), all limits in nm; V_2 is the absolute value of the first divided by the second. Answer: 10.9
